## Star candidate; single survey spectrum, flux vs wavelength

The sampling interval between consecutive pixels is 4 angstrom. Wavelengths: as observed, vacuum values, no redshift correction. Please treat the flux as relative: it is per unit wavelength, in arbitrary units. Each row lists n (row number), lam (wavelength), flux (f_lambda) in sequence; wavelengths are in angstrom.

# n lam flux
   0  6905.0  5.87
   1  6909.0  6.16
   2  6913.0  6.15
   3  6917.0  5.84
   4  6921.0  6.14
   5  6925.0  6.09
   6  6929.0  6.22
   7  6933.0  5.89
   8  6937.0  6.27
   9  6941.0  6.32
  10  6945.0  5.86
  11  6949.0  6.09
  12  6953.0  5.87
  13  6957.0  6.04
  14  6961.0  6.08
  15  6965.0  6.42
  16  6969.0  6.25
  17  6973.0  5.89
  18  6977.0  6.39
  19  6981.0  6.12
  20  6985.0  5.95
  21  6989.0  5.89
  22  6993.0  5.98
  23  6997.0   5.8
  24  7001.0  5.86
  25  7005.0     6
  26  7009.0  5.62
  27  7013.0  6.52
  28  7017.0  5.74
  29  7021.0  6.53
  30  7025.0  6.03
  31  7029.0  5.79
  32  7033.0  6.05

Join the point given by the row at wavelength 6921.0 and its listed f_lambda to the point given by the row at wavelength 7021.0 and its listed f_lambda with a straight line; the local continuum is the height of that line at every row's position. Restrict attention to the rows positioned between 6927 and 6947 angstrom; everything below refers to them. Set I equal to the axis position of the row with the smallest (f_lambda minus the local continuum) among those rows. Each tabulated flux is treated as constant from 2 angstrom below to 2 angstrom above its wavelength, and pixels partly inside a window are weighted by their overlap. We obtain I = 6945.0 angstrom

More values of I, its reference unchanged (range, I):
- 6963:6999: 6997.0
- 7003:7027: 7009.0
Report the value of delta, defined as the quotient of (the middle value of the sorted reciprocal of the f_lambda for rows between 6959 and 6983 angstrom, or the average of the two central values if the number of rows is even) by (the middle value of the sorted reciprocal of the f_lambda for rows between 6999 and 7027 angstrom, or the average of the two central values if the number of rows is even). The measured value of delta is 0.97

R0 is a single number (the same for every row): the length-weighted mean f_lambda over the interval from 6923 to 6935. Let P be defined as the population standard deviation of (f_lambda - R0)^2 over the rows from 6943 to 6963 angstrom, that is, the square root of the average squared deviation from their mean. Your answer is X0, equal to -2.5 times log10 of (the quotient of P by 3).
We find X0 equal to 5.5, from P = 0.020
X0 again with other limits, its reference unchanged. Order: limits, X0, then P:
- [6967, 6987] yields 4.8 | 0.036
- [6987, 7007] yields 5.2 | 0.025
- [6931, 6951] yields 5.4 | 0.021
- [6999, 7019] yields 3.9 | 0.081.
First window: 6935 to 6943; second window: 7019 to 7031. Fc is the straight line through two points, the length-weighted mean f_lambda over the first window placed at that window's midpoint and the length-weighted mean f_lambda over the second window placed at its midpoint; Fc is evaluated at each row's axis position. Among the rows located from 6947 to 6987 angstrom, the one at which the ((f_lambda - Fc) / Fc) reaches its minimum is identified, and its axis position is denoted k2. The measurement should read 6953.0 angstrom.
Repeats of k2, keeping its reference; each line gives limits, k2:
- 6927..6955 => 6945.0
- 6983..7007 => 6997.0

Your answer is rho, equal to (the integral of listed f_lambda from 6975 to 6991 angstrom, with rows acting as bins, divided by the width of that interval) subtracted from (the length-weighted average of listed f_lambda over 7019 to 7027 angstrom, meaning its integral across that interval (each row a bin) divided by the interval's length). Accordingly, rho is 0.19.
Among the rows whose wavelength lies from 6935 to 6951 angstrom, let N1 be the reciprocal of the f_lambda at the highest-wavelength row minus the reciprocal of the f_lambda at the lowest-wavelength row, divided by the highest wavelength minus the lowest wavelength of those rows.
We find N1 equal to 0.0004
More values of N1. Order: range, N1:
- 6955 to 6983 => -0.0001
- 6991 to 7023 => -0.0005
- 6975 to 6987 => 0.0014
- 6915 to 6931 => -0.0009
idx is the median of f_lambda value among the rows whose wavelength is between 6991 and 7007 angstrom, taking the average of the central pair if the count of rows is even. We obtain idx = 5.92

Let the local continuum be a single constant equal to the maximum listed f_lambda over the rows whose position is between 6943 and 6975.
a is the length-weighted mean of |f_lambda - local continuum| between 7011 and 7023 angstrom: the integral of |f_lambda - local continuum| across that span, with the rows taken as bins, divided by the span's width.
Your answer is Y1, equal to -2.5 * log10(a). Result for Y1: 1.32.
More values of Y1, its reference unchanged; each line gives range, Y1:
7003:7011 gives 0.54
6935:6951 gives 1.36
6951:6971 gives 1.35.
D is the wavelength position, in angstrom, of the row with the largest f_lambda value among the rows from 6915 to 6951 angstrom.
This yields 6941.0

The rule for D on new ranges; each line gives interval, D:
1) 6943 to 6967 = 6965.0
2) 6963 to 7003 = 6965.0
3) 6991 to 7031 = 7021.0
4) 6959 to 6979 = 6965.0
